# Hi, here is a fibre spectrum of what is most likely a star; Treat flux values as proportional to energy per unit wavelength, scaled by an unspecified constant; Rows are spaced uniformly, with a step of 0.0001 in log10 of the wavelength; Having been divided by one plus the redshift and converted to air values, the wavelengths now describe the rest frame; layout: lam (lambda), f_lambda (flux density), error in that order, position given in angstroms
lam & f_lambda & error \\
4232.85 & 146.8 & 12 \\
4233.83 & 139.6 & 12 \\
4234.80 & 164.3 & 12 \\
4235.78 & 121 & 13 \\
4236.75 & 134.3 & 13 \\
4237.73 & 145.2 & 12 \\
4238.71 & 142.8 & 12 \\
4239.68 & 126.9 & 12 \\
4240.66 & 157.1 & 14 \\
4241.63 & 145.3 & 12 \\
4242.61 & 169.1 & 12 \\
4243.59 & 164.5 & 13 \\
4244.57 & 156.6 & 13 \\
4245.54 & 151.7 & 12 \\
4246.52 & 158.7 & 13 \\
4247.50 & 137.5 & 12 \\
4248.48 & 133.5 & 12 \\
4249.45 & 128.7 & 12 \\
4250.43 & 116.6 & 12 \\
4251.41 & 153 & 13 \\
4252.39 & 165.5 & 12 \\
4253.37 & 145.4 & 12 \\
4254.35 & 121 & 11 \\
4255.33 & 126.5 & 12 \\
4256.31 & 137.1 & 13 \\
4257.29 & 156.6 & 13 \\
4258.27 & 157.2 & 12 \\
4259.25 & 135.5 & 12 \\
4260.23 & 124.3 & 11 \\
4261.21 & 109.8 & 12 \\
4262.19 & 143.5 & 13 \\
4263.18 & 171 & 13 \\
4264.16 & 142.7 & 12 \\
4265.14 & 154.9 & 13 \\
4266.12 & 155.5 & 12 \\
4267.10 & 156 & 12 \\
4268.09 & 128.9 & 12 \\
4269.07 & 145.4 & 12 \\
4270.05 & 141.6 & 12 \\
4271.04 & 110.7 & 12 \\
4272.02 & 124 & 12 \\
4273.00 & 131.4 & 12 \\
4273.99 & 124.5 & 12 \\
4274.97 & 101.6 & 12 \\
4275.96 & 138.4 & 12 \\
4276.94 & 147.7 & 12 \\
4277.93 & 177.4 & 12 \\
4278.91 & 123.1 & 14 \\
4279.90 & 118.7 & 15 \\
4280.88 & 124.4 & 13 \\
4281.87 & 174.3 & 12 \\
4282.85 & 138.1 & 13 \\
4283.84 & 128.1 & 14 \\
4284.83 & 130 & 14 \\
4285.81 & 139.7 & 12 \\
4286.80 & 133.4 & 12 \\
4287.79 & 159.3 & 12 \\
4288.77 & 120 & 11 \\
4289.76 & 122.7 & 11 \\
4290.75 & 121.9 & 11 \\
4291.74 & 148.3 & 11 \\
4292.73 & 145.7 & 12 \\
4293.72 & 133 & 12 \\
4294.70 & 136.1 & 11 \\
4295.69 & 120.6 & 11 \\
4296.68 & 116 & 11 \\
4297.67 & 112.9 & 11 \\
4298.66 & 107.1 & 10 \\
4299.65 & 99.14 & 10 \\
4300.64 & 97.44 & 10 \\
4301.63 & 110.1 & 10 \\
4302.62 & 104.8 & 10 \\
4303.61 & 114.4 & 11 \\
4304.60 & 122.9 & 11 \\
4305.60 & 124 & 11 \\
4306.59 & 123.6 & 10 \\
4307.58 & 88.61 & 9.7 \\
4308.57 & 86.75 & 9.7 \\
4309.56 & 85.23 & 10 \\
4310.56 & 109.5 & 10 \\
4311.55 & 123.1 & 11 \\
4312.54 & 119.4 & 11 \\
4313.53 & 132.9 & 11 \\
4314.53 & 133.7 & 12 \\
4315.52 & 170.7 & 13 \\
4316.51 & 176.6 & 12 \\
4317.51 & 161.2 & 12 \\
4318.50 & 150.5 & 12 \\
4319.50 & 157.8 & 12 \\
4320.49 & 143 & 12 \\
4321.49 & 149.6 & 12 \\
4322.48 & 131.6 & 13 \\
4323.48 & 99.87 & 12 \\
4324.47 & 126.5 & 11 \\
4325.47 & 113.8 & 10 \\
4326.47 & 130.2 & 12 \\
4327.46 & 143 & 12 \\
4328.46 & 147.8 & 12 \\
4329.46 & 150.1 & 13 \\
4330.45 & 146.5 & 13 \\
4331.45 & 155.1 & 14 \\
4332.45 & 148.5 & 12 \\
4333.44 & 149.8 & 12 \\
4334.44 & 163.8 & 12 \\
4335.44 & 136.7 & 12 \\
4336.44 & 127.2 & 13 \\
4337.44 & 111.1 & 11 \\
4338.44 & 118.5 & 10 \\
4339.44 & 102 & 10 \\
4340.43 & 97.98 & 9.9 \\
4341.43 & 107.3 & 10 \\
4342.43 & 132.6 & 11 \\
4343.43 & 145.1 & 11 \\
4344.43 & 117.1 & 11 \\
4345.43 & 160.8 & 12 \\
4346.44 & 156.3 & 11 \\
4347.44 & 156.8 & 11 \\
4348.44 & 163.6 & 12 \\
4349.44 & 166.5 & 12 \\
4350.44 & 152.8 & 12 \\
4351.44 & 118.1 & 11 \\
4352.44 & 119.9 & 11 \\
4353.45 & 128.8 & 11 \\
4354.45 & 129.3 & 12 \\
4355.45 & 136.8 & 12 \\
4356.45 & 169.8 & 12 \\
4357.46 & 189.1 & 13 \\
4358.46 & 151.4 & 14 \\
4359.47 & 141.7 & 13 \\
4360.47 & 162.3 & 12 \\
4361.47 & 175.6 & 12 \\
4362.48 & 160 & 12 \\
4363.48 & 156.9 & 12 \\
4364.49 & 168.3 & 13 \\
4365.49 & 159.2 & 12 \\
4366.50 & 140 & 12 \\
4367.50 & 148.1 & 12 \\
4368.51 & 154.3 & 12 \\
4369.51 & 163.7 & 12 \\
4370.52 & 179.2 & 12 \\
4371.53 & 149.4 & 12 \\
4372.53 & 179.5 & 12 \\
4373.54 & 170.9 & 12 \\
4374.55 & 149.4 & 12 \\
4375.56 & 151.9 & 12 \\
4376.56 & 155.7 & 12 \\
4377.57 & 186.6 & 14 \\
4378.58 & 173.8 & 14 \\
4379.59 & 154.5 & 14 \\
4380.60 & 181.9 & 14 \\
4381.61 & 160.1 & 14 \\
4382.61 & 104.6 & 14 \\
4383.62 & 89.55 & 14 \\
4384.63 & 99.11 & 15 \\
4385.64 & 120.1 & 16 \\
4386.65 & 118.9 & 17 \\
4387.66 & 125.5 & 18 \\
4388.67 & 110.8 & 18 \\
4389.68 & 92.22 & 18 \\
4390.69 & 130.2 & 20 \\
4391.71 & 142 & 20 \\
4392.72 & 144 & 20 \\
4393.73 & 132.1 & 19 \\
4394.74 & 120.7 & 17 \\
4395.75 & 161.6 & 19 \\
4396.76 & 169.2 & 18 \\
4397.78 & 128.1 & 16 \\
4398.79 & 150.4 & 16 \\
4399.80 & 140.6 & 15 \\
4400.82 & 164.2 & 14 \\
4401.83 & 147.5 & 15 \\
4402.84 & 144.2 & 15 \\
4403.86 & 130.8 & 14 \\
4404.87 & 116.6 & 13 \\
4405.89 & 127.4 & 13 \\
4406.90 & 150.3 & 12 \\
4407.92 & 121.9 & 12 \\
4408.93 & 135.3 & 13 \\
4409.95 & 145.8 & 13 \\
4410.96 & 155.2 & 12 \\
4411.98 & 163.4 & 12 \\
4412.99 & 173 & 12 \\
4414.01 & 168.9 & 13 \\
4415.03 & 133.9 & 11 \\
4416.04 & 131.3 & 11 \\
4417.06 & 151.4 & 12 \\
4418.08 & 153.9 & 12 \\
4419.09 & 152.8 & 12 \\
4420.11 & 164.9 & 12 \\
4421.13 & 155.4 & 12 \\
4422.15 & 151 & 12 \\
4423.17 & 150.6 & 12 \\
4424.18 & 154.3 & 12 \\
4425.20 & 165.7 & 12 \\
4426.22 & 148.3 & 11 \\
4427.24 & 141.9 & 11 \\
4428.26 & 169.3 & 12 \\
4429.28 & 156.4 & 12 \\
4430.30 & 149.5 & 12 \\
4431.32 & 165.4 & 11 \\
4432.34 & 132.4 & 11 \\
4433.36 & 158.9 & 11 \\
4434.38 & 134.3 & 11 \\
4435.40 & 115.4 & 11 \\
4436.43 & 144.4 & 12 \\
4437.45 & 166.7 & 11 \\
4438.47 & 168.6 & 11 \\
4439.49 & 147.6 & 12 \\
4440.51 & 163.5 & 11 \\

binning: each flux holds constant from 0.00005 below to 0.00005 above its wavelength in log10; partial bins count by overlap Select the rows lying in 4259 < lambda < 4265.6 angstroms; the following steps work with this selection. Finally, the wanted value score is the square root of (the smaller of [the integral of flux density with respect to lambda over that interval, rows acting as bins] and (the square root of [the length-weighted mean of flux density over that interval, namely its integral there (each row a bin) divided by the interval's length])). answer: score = 3.442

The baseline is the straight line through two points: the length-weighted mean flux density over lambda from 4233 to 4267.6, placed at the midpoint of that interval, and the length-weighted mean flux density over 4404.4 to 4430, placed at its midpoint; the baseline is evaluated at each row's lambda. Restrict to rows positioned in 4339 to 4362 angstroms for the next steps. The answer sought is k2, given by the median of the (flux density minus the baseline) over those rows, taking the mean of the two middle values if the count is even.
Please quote -2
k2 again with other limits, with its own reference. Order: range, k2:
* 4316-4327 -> -4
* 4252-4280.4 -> -7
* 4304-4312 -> -30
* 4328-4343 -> -10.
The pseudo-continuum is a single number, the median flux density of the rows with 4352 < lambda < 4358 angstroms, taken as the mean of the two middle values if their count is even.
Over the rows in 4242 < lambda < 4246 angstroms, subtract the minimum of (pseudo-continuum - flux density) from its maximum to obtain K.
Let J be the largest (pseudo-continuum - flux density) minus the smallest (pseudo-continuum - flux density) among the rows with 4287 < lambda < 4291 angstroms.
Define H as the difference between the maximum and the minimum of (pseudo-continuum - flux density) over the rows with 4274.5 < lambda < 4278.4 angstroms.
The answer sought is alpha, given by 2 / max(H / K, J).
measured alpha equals 0.051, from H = 76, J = 39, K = 17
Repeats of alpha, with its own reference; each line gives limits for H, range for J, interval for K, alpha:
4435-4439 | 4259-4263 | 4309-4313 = 0.059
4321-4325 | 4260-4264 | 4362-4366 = 0.033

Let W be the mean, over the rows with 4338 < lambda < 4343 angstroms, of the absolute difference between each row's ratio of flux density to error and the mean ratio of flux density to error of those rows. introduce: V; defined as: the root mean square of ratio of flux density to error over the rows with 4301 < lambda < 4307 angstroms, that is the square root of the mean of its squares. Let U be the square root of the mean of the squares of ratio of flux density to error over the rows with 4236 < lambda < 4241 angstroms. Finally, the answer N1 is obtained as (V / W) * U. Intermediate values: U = 11.2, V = 11.1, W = 0.80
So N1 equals 156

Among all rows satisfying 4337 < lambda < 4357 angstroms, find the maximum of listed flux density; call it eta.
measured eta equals 169.8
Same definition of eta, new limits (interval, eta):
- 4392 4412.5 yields 169.2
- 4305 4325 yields 176.6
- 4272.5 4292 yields 177.4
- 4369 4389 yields 186.6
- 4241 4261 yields 169.1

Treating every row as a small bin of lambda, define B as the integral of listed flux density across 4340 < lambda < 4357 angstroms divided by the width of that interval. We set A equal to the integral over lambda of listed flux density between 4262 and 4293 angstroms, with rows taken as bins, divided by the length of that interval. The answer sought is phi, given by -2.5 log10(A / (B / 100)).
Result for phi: -4.99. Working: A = 138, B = 139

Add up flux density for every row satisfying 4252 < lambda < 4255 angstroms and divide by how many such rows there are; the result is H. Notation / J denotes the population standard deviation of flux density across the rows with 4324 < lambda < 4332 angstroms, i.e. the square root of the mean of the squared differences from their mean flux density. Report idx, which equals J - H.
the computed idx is -131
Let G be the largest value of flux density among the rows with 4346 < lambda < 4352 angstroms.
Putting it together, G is 166.5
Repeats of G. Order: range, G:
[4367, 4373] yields 179.5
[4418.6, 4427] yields 165.7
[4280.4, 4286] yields 174.3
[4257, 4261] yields 157.2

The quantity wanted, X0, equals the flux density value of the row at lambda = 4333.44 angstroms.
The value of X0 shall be 149.8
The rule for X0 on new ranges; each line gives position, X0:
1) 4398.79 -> 150.4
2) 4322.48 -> 131.6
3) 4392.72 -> 144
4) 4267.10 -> 156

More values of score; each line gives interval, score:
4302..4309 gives 3.235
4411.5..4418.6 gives 3.522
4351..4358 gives 3.452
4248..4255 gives 3.424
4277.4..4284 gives 3.447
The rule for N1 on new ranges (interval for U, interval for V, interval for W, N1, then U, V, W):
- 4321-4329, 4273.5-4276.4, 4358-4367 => 110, 11.2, 10.2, 1.04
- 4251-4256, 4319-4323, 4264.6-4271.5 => 147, 11.9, 12.0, 0.97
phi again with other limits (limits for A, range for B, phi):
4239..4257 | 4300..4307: -5.26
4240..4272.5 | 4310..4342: -5.06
